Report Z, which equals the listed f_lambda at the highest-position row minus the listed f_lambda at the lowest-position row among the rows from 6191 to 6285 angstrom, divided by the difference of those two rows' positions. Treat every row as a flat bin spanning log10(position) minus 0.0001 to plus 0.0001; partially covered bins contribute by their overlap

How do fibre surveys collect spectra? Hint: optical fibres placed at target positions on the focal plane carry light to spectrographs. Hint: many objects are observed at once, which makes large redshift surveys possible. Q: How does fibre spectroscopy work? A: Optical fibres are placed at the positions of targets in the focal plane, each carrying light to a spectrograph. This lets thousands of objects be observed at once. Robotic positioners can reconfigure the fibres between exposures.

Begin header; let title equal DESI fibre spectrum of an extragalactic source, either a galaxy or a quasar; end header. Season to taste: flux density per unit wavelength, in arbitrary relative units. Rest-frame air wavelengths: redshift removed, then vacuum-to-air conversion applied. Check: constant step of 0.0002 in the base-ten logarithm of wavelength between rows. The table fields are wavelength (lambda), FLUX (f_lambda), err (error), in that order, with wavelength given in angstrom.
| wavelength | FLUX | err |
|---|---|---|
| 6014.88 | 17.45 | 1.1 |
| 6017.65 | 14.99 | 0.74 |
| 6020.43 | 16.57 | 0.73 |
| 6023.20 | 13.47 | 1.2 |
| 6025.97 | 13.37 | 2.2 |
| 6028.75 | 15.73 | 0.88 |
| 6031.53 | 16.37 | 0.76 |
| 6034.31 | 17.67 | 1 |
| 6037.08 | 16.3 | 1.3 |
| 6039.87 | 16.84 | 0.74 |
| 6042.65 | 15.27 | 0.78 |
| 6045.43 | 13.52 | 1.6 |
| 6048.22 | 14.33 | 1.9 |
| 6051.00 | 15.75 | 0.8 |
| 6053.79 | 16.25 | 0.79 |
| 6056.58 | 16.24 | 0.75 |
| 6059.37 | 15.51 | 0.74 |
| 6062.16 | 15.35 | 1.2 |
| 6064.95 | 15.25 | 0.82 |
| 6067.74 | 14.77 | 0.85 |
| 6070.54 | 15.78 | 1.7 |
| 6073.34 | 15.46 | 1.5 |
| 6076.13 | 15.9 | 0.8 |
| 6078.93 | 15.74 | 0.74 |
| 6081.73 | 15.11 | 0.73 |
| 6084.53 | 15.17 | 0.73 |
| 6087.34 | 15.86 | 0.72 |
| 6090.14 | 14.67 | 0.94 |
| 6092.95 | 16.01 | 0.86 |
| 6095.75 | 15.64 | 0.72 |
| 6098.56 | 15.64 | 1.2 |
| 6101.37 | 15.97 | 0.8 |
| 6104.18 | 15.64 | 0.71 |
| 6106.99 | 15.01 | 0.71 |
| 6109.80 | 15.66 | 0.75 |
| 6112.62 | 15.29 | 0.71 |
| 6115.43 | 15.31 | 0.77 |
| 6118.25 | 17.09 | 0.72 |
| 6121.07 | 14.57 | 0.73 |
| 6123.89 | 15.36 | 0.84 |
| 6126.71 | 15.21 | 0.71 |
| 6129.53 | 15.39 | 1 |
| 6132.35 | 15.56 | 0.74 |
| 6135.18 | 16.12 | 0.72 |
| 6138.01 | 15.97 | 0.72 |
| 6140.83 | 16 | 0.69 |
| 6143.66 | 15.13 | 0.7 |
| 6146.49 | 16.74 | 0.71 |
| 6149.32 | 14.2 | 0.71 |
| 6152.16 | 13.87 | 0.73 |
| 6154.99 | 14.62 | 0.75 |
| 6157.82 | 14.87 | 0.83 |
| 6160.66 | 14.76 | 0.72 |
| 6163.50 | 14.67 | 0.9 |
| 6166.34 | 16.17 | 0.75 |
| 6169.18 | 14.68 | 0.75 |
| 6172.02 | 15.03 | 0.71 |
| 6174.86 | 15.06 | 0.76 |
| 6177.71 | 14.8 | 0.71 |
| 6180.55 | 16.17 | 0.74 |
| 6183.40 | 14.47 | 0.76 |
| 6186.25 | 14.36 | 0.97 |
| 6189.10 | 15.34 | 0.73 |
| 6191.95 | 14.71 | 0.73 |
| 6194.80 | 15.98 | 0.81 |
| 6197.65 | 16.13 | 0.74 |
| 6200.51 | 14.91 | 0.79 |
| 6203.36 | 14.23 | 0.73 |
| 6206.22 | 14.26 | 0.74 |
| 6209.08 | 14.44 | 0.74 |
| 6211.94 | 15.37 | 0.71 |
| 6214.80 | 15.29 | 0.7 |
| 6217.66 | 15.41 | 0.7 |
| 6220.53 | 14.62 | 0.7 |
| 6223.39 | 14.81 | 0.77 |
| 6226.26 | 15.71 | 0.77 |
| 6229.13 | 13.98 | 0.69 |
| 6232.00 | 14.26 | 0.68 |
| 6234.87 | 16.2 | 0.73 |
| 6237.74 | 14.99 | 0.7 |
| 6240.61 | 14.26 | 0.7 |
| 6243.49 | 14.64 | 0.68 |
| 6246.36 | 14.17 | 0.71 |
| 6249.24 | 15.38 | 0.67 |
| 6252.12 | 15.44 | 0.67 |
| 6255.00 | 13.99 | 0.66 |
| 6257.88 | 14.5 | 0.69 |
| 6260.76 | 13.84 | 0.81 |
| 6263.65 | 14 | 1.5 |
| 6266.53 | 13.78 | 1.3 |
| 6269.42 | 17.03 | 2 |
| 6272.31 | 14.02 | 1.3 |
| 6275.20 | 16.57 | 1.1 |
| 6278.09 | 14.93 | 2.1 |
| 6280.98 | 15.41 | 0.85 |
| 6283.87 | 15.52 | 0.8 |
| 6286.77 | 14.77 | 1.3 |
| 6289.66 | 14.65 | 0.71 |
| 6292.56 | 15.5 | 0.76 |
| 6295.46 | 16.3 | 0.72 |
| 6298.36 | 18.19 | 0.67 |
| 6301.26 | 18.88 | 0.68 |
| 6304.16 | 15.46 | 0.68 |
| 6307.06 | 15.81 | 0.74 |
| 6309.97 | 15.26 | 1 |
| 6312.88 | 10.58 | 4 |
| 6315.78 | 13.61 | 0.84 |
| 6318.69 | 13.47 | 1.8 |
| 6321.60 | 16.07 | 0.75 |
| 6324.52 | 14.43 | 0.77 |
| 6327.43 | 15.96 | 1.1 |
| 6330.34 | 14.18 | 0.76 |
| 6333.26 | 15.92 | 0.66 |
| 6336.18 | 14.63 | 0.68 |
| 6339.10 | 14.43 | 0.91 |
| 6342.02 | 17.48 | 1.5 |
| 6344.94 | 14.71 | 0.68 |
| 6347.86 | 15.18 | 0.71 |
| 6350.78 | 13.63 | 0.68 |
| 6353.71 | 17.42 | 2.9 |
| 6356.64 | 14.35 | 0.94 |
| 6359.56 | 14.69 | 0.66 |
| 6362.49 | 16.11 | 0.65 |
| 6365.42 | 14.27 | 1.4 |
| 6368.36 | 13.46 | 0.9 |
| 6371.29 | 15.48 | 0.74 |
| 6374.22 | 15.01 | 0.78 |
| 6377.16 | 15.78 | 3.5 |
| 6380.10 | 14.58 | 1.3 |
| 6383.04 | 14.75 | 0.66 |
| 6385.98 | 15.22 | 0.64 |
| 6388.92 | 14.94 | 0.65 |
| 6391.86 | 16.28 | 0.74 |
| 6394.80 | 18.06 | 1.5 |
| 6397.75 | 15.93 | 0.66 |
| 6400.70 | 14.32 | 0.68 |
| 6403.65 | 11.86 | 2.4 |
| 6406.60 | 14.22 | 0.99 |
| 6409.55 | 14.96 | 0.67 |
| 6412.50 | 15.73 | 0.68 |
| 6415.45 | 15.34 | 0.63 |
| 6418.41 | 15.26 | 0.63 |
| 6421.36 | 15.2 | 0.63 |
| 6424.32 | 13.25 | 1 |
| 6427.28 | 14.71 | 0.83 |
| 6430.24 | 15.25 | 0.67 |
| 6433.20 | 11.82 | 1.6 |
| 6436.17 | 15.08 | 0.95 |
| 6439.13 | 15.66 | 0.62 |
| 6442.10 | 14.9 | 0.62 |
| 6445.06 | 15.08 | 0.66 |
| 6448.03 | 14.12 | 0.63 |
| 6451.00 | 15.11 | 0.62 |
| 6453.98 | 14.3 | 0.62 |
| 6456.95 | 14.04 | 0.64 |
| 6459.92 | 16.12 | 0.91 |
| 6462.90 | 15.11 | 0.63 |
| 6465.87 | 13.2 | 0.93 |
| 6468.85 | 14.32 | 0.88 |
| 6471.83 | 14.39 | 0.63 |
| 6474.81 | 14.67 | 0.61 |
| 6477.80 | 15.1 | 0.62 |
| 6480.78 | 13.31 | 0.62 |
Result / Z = 0.009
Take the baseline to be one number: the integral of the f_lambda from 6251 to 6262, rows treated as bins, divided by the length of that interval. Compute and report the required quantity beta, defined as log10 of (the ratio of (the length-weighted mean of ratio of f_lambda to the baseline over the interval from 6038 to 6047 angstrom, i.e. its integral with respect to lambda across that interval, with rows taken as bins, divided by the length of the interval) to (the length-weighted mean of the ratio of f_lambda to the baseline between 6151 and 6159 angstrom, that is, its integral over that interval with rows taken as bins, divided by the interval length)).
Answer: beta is 0.022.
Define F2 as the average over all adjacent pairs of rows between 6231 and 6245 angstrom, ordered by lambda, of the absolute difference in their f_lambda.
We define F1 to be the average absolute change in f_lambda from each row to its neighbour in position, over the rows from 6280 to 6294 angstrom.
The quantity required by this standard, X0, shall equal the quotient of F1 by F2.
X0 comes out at 0.4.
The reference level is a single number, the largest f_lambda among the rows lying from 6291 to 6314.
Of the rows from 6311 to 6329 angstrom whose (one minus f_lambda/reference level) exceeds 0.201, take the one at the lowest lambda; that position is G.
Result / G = 6312.88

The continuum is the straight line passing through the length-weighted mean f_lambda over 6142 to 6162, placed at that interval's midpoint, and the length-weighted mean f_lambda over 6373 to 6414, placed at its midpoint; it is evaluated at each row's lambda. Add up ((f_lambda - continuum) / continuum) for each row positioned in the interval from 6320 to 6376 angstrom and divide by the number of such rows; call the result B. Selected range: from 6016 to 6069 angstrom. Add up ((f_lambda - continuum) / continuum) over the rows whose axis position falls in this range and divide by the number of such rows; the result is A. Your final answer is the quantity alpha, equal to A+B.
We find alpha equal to 0.048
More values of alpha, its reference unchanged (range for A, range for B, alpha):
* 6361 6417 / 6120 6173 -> 0.018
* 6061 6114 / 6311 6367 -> 0.025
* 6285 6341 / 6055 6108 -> 0.054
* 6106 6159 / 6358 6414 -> 0.028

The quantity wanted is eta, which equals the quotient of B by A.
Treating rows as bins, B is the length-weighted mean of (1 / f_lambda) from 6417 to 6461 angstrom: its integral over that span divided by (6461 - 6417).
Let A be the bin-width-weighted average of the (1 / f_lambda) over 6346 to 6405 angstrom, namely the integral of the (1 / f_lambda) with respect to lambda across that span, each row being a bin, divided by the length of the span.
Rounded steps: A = 0.0669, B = 0.0687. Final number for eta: 1.03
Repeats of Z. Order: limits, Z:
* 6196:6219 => -0.036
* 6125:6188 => -0.014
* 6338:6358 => -0.005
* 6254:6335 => 0.025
